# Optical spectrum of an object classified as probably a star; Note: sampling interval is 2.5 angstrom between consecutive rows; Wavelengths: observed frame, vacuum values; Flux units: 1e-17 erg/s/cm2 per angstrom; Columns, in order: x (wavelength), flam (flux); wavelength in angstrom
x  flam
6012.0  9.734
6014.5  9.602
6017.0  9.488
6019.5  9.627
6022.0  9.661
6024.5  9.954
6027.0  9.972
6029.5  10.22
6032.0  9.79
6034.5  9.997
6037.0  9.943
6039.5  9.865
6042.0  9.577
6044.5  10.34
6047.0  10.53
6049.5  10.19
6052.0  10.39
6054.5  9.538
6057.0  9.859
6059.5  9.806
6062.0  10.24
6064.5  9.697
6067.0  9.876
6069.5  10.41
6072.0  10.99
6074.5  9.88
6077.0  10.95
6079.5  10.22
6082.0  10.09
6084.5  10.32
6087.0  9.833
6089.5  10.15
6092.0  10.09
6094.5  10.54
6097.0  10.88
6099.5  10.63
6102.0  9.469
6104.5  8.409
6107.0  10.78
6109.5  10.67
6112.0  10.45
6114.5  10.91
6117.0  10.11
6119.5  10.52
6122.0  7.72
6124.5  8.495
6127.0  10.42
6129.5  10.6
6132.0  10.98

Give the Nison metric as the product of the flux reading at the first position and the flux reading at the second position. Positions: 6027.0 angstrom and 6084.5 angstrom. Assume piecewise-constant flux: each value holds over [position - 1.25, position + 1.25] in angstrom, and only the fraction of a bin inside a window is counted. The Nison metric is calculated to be 103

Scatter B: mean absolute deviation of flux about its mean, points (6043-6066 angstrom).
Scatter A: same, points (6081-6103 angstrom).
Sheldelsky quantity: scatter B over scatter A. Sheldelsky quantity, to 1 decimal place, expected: 0.9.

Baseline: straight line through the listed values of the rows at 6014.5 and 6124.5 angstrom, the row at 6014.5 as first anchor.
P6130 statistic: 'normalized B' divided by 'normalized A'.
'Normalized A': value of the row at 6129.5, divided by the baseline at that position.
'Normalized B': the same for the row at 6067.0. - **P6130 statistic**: 0.867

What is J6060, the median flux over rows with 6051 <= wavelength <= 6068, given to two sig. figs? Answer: 9.9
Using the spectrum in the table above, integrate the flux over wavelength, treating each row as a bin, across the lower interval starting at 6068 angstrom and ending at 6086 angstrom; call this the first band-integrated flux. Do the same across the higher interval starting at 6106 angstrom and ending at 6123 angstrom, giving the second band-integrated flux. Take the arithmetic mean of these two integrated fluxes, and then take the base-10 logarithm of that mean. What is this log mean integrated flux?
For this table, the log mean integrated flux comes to 2.26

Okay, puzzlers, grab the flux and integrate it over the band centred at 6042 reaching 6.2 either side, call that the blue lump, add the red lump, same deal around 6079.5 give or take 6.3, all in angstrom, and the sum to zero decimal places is 254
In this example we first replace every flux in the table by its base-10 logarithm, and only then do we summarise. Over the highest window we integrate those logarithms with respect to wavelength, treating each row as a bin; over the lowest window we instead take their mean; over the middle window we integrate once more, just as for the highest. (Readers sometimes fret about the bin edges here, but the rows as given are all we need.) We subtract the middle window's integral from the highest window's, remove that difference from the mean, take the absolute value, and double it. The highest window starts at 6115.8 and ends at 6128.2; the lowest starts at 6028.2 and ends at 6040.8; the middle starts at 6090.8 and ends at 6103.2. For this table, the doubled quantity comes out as 3.0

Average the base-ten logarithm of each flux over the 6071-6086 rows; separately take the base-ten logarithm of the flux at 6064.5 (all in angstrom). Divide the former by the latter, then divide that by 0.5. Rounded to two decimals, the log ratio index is 2.06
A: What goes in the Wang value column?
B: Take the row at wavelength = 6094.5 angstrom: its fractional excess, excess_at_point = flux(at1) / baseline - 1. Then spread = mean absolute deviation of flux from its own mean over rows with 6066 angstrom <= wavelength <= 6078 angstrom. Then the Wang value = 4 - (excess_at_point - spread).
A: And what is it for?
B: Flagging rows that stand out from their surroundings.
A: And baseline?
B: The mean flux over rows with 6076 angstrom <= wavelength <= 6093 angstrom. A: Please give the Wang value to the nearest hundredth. 4.41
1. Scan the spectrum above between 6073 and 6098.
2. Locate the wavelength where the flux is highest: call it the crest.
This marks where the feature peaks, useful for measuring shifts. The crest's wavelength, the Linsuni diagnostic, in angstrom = 6077.0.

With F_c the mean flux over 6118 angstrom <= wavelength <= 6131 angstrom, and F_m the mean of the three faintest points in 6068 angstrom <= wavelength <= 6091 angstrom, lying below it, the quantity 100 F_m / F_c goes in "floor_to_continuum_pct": 104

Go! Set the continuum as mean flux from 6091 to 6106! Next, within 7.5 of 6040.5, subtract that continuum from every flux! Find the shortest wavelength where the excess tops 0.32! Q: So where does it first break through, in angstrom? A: 6044.5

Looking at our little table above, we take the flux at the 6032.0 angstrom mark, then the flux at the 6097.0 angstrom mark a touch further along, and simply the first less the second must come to -1.1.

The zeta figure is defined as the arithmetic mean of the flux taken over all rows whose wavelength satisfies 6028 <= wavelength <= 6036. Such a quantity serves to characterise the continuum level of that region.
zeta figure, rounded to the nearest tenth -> 10.0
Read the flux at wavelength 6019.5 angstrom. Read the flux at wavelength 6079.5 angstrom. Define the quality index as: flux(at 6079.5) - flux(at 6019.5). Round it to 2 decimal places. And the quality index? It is 0.59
